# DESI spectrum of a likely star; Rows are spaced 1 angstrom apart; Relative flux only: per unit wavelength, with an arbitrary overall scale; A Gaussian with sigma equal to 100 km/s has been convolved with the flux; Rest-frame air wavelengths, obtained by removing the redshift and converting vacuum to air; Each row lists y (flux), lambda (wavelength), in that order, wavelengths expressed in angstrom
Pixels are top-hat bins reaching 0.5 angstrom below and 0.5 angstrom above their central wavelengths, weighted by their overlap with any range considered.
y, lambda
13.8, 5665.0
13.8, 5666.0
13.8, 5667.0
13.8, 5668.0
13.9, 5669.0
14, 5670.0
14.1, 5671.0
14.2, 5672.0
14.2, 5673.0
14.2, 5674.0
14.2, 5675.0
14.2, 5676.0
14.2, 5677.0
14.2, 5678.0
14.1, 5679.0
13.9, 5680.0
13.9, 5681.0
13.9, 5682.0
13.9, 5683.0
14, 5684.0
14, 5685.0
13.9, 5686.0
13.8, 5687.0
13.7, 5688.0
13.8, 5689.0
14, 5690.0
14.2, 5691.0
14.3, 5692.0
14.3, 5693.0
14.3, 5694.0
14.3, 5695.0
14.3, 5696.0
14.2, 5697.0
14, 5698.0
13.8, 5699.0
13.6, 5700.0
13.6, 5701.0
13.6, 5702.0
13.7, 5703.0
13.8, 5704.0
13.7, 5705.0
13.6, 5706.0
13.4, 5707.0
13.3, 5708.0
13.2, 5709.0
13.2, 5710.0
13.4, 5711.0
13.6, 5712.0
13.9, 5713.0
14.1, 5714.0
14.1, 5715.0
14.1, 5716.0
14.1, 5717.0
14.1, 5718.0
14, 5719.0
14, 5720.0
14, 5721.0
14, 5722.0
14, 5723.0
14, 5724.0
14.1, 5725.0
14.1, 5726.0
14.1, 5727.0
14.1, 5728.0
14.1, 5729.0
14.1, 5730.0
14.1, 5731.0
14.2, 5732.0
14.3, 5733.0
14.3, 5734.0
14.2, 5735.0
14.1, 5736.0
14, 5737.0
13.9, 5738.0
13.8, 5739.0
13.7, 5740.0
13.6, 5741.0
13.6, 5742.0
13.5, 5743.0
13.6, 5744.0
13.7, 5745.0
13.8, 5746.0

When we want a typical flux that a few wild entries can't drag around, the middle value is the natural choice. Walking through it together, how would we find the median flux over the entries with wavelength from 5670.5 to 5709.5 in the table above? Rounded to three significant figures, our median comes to 14.0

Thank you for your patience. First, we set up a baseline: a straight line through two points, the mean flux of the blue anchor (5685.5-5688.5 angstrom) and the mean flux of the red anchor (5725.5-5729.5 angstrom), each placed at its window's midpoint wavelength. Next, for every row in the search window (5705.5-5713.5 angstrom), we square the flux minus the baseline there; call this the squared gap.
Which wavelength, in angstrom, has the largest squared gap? 5710.0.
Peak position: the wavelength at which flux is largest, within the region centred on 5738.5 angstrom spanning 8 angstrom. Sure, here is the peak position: 5735.0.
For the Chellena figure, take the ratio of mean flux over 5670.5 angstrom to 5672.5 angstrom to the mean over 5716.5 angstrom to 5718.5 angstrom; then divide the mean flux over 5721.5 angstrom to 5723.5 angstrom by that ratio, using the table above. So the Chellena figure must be 14.0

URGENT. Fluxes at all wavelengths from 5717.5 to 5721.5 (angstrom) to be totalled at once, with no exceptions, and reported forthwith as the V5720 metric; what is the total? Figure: 56.1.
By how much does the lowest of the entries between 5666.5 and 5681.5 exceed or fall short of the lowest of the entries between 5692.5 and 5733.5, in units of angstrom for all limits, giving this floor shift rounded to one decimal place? 0.6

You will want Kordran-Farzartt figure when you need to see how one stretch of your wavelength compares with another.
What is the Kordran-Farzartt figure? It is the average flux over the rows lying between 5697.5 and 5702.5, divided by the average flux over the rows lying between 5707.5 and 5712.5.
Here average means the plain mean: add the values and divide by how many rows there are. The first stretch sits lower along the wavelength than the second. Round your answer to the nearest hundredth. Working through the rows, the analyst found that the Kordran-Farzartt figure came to 1.03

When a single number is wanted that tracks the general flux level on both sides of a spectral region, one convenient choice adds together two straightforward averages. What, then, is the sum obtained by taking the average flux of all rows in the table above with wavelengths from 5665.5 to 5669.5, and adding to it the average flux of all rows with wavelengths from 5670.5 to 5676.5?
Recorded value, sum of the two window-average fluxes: 28.0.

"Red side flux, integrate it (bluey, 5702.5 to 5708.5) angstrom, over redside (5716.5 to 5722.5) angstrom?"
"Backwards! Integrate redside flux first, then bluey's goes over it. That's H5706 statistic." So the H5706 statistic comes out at 0.97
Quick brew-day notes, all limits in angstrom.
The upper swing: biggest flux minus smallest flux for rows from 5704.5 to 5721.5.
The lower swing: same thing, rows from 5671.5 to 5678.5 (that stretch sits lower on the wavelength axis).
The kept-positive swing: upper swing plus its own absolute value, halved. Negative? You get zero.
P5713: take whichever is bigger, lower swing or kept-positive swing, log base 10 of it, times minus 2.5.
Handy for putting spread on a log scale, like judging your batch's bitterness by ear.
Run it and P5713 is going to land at 0.1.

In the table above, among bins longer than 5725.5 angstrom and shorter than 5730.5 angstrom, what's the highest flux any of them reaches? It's 14.1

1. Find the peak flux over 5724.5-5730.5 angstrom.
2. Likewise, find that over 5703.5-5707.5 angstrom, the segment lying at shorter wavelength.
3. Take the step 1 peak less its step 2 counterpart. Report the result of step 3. 0.30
